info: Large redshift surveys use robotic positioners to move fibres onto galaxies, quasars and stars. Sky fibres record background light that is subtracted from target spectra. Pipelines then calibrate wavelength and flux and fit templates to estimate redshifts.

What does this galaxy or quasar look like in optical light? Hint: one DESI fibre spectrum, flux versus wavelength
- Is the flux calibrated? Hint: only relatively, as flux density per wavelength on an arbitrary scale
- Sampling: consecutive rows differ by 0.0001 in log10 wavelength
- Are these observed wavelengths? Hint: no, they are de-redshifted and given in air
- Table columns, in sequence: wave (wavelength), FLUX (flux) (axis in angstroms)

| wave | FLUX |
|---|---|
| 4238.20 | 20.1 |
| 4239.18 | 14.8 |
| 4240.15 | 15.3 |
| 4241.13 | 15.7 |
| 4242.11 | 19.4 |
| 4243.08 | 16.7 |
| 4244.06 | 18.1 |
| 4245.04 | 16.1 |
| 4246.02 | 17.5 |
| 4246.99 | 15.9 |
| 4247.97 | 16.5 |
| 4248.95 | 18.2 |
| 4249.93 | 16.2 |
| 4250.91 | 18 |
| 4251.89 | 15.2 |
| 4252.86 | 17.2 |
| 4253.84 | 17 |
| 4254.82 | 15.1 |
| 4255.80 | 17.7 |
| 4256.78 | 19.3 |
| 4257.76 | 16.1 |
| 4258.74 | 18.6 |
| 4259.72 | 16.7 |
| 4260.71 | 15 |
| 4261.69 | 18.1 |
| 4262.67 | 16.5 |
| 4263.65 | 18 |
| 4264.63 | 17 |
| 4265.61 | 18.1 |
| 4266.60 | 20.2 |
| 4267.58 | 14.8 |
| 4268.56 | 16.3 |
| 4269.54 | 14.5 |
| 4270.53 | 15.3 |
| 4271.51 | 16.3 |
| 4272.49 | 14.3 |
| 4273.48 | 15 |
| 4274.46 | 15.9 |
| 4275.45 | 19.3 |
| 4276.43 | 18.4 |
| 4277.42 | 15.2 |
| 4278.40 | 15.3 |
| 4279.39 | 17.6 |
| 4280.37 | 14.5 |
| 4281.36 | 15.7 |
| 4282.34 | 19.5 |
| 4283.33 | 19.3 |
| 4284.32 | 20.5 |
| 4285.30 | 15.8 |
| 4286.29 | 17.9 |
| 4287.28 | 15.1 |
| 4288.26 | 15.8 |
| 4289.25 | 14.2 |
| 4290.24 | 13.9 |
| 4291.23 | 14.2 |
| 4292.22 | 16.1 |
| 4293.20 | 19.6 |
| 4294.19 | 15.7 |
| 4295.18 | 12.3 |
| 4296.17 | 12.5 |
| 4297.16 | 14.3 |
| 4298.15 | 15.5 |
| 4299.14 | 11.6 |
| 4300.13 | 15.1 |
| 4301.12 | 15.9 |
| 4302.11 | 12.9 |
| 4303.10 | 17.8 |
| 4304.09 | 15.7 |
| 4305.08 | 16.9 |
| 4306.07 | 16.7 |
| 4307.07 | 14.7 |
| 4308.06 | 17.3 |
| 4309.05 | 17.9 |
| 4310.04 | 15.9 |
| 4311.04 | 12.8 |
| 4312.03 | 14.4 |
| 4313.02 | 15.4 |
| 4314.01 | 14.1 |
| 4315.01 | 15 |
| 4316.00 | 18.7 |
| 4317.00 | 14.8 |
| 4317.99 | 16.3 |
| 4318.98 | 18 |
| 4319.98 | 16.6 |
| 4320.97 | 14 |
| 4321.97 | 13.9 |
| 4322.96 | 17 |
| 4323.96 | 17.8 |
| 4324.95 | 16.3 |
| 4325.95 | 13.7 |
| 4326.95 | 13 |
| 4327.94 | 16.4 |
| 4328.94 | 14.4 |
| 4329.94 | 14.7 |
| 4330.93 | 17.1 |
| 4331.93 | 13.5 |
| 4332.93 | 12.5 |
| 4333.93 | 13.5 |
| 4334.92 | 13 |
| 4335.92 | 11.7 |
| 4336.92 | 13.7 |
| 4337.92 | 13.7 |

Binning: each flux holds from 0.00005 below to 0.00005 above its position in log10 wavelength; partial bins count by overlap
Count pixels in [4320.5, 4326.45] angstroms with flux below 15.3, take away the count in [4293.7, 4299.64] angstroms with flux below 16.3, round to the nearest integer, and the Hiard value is -3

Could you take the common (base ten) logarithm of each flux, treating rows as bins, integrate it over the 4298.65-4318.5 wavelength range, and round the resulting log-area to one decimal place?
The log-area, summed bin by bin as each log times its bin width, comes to 23.6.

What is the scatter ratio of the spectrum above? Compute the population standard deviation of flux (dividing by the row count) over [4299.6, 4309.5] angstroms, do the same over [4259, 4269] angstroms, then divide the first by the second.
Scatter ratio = 1.0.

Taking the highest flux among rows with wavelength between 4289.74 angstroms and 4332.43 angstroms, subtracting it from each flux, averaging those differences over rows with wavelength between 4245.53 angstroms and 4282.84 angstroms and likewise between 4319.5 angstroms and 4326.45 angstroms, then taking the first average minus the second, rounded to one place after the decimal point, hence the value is 1.1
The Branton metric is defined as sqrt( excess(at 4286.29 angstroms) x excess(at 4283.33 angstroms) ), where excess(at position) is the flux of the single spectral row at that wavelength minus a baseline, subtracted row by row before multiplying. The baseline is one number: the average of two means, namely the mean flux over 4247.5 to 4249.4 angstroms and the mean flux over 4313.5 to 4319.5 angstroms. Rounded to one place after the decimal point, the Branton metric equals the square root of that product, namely 1.7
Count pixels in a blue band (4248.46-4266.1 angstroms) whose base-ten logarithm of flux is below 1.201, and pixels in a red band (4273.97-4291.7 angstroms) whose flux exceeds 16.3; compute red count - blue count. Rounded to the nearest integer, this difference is 4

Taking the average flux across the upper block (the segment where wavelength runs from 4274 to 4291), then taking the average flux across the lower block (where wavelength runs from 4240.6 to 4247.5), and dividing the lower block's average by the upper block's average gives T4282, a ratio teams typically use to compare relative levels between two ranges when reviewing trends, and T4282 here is 1.02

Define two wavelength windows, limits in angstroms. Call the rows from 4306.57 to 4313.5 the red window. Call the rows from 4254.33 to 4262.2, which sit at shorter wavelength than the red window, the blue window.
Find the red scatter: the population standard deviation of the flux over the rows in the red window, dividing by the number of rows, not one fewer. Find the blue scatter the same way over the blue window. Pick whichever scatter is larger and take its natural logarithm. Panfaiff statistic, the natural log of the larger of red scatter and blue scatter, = 0.48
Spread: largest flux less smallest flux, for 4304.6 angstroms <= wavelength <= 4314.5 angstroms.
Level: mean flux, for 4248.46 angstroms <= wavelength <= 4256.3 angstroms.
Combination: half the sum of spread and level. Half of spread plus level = 11.0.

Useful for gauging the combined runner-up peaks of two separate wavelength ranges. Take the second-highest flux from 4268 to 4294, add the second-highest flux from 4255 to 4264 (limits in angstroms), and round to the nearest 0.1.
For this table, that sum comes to 38.2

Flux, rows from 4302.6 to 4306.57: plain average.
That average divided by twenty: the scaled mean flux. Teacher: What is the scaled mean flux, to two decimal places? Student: 0.84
